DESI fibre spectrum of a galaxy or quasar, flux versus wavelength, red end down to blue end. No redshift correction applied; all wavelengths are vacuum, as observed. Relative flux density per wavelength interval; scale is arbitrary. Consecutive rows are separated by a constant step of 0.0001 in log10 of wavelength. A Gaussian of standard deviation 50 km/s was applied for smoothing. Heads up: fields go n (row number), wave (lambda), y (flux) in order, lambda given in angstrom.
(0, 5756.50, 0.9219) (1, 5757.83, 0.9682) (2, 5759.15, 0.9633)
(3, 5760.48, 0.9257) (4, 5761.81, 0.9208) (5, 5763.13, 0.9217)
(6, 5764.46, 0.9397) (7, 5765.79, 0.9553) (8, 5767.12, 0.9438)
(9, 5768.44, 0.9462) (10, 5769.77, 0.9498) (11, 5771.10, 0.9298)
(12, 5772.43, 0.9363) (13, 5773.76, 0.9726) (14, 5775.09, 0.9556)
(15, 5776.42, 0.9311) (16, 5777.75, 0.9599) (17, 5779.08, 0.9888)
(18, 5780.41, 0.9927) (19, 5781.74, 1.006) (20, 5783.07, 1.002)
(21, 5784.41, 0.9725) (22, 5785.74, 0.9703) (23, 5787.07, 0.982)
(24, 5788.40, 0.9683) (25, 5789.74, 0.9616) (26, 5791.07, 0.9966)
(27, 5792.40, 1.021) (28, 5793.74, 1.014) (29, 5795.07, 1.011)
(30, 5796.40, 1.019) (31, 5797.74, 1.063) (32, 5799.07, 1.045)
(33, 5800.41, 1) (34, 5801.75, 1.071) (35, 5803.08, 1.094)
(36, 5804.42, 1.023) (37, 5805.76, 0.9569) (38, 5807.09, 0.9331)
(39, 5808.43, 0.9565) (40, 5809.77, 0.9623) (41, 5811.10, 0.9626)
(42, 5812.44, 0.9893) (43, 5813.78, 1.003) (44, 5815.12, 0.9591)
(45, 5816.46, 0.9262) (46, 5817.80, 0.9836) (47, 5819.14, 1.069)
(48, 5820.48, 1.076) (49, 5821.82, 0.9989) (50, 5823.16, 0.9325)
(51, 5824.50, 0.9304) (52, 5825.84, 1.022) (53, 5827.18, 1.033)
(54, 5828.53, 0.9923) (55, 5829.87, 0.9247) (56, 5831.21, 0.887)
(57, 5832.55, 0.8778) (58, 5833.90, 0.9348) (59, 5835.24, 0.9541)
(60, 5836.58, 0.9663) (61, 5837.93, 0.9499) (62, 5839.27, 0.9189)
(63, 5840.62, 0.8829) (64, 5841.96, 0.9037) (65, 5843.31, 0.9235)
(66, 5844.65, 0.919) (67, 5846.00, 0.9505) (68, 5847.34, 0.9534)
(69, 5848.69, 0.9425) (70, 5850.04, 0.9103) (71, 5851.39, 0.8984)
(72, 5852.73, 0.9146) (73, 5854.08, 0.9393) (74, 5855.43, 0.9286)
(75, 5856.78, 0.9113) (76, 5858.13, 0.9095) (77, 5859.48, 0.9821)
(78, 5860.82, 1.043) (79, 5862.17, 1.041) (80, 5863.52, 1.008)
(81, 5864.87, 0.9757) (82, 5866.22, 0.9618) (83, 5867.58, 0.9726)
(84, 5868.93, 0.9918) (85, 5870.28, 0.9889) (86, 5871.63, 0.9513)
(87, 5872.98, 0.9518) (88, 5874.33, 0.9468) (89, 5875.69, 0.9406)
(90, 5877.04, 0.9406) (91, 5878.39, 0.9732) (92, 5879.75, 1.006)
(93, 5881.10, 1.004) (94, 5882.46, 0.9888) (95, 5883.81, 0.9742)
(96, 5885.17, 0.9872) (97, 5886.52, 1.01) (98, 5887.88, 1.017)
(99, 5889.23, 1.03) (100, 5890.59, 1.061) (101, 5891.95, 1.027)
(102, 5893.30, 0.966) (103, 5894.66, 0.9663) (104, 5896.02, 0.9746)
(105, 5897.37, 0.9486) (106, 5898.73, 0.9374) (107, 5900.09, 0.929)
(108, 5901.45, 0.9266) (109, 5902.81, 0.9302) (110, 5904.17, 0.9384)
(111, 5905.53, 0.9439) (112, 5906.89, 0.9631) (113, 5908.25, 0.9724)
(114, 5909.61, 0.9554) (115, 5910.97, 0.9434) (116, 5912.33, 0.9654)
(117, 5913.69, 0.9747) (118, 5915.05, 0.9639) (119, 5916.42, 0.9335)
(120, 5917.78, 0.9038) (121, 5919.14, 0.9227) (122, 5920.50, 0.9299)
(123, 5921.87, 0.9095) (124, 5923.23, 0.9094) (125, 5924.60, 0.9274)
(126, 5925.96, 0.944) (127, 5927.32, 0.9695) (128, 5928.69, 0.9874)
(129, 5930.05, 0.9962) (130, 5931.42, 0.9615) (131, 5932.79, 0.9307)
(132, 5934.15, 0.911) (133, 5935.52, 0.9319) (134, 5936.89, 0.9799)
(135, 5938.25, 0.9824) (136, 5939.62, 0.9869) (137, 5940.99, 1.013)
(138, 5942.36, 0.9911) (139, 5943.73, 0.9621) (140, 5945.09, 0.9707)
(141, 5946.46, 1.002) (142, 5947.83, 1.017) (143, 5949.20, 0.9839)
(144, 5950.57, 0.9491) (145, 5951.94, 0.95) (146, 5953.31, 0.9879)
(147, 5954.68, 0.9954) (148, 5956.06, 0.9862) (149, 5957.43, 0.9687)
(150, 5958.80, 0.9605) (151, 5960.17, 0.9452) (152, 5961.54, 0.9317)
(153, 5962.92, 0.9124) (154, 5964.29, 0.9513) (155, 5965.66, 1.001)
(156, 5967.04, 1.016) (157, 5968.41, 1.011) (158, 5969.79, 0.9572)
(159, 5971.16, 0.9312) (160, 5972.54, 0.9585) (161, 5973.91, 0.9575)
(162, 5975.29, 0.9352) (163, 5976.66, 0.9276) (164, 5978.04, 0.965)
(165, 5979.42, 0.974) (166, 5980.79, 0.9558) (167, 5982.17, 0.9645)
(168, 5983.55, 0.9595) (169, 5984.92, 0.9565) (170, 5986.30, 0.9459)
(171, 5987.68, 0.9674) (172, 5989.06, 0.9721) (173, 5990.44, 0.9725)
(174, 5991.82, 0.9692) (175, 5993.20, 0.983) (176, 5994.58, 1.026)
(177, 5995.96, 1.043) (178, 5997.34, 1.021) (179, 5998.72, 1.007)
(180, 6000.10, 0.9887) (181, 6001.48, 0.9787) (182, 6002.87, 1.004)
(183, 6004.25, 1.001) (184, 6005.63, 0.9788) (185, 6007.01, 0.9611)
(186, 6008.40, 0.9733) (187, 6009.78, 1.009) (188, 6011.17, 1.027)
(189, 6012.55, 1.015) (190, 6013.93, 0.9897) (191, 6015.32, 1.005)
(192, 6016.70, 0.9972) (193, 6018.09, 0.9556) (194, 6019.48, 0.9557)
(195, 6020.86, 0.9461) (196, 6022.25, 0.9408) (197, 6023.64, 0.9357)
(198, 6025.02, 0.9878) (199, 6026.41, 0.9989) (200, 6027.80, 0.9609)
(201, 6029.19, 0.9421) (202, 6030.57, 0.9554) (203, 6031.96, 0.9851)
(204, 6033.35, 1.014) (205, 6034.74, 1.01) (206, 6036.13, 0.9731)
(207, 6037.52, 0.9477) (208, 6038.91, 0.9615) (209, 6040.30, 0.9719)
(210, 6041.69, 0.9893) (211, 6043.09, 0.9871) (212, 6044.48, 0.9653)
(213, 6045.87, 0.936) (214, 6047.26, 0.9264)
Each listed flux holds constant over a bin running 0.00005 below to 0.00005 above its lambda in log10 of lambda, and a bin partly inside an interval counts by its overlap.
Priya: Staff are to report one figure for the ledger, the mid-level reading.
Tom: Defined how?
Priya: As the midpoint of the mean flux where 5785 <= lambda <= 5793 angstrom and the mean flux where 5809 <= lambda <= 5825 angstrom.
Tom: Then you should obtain 0.983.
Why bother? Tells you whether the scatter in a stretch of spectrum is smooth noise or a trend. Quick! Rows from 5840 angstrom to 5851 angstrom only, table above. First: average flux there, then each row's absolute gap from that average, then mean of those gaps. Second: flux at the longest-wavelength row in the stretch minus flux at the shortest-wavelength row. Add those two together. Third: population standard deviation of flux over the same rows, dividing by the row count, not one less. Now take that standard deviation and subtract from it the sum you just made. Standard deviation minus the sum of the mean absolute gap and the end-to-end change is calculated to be -0.024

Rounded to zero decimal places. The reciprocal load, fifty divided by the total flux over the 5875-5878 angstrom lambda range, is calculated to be 27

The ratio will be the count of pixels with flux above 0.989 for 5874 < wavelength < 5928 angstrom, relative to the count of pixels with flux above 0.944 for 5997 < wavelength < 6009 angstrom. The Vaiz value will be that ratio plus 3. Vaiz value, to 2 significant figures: 3.8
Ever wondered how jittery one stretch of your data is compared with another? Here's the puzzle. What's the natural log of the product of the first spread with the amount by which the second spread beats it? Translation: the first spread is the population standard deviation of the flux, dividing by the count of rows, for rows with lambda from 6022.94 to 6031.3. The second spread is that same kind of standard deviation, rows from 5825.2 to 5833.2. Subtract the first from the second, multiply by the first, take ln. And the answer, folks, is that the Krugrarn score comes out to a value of -7.0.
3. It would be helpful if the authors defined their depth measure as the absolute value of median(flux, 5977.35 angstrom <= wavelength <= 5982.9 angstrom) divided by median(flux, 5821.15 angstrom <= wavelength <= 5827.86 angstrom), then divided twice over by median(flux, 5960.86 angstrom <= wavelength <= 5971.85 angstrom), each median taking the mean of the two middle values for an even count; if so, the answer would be 1.06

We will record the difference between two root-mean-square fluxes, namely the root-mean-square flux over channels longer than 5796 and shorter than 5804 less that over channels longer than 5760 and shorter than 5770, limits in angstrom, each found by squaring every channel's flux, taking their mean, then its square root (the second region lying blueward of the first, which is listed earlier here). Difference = 0.11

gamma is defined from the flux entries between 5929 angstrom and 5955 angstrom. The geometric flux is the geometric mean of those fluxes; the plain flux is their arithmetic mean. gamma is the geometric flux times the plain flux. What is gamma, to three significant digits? 0.948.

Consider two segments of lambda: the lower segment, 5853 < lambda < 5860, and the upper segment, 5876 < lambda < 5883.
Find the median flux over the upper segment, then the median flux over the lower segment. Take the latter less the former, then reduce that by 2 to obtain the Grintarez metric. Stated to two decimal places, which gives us -2.06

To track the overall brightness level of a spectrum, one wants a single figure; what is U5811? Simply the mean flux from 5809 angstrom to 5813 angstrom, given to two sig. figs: 0.97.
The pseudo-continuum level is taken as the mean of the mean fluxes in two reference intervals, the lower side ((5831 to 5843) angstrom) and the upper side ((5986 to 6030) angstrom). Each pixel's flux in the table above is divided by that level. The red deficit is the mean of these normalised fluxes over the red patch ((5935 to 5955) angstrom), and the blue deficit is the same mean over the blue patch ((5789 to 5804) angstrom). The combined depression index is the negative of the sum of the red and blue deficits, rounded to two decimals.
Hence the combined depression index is -2.11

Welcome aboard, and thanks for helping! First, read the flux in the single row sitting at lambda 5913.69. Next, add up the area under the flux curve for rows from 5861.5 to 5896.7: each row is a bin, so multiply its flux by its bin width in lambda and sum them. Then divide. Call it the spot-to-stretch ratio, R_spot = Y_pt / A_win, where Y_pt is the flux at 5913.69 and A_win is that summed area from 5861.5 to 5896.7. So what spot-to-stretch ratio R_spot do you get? 0.03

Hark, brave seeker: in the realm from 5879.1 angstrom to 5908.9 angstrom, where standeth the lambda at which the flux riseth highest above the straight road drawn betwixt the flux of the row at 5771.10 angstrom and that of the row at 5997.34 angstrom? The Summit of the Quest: 5890.59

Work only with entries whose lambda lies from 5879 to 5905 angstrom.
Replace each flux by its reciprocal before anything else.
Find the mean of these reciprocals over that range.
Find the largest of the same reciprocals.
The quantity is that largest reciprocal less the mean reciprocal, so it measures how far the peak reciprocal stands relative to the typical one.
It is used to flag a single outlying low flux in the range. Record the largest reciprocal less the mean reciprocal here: 0.057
